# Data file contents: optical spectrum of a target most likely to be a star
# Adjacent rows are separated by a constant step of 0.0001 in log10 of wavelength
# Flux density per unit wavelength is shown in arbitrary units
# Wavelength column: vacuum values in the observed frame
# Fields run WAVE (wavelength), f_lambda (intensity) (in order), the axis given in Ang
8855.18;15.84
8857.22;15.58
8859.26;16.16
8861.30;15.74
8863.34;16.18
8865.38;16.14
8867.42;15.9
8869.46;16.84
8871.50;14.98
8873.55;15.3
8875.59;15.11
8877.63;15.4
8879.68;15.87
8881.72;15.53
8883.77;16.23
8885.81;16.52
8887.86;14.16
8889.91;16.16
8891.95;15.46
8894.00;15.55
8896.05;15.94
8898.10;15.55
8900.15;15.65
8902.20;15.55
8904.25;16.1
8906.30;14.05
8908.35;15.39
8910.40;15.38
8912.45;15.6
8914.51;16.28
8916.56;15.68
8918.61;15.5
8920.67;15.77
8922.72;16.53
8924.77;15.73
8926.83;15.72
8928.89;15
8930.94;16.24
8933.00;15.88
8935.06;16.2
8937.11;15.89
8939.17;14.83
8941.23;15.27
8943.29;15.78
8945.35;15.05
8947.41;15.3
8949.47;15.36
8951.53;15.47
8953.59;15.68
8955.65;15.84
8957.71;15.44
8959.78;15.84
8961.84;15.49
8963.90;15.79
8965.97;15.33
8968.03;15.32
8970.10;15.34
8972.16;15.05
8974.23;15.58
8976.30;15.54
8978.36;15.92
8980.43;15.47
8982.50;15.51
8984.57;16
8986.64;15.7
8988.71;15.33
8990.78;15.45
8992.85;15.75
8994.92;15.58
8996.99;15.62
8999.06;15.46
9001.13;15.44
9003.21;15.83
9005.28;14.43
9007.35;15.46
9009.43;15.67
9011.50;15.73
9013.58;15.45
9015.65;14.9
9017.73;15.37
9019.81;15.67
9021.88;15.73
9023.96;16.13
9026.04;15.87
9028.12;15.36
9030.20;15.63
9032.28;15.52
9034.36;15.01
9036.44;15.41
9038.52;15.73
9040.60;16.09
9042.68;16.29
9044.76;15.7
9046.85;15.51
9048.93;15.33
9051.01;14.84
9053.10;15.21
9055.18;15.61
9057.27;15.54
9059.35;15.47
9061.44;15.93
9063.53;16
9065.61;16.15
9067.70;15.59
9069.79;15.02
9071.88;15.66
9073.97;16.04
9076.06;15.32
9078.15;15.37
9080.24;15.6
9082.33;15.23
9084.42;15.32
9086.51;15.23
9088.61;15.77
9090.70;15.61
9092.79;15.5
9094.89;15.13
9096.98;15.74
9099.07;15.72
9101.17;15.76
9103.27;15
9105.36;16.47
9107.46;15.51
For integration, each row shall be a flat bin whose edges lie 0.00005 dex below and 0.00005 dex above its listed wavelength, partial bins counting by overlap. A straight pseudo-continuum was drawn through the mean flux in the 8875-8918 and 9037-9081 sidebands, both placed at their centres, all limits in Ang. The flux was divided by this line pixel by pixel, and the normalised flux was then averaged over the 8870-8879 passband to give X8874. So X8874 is 0.98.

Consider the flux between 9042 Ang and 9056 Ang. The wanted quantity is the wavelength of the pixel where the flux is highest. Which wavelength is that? 9042.68 Ang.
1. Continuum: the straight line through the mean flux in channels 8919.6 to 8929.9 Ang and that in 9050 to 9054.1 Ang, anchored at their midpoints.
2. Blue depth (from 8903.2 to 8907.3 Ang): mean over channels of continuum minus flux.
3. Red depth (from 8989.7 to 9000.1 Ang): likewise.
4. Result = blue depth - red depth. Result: 1.0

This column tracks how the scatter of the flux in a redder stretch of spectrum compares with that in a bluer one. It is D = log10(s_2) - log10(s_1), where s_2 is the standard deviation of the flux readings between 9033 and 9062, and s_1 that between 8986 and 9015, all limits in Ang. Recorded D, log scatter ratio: 0.1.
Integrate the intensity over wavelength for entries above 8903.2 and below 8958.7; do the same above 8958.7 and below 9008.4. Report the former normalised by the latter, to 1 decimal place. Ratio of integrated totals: 1.1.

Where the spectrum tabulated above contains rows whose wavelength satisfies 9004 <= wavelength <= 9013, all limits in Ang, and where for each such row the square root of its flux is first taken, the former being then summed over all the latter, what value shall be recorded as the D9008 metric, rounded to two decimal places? 15.66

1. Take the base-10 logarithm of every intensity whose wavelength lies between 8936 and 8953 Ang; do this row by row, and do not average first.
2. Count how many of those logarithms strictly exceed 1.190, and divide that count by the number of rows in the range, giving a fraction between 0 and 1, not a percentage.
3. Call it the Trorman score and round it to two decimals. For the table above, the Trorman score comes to 0.25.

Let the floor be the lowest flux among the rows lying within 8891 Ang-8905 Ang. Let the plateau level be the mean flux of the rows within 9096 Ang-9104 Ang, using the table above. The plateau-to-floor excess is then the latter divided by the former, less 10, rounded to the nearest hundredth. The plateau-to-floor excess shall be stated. -8.99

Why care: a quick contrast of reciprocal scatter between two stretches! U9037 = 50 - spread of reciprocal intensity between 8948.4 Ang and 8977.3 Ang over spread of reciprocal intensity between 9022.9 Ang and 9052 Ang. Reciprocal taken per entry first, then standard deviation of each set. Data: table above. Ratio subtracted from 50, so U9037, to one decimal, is 49.4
